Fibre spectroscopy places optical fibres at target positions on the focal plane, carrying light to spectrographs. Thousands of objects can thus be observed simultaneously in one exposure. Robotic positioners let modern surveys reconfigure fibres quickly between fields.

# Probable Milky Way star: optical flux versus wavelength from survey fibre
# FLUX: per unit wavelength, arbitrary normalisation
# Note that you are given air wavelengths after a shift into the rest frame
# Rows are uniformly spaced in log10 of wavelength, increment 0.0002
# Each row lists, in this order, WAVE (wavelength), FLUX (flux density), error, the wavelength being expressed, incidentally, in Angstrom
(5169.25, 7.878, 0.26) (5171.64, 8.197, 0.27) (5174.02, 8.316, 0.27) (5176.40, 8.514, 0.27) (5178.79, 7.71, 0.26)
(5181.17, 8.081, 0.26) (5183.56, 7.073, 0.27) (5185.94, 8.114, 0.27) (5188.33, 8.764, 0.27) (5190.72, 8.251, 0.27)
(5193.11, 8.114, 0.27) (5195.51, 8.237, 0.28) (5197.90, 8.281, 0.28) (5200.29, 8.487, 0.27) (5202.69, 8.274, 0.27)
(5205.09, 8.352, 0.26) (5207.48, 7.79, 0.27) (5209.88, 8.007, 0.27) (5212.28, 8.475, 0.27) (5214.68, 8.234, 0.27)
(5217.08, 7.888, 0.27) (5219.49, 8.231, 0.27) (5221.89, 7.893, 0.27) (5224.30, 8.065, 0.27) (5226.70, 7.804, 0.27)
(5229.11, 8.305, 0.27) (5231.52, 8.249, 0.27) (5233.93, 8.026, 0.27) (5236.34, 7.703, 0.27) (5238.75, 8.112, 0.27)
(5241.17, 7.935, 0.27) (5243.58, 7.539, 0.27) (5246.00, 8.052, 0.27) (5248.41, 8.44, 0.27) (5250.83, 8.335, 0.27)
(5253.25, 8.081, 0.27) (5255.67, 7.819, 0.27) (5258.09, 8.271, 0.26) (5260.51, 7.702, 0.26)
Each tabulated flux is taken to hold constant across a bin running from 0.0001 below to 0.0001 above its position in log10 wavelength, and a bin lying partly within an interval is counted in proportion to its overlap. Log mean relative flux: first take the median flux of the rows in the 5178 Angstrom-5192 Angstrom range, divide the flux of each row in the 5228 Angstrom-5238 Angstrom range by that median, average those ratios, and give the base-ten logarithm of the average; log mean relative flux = -0.0014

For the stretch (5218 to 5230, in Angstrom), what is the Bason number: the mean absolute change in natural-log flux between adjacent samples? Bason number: 0.0397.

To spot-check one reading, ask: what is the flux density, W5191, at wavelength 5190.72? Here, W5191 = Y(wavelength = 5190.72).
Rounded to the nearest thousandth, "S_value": 8.251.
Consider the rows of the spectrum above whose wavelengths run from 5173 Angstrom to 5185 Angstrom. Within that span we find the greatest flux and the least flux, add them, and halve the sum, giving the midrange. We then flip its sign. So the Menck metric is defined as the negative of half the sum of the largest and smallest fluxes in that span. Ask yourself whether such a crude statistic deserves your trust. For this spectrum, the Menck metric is -7.79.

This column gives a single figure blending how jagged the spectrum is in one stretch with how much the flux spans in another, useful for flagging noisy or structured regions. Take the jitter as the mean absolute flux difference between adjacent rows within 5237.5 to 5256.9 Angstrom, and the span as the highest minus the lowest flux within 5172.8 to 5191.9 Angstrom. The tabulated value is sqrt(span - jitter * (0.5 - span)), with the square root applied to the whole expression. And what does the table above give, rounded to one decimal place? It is 1.4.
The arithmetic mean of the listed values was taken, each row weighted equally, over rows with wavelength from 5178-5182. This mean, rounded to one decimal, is 7.9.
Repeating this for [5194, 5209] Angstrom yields 8.2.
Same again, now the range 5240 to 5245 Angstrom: 7.7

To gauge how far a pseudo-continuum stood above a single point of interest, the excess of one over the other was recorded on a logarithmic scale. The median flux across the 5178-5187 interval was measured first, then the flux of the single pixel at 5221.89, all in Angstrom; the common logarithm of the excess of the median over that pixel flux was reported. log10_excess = -2.6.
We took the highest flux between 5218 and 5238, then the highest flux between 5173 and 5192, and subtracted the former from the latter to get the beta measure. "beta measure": 0.46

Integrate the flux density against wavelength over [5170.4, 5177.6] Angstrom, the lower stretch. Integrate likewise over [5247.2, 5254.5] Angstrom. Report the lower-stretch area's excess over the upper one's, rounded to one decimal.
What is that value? -0.5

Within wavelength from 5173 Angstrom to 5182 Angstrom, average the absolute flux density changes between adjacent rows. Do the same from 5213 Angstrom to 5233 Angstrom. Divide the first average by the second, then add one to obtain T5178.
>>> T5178 2.6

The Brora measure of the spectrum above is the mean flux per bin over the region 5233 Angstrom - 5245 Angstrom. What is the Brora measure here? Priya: 7.86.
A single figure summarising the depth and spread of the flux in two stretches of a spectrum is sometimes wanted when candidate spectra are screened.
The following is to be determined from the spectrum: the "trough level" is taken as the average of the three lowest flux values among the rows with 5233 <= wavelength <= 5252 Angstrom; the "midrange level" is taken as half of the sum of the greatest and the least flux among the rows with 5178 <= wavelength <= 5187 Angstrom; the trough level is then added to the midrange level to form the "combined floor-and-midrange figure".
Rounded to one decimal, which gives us 15.3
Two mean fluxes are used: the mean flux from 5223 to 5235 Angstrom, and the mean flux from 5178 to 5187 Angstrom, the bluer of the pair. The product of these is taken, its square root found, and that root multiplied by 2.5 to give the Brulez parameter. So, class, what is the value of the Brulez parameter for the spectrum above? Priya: 19.79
